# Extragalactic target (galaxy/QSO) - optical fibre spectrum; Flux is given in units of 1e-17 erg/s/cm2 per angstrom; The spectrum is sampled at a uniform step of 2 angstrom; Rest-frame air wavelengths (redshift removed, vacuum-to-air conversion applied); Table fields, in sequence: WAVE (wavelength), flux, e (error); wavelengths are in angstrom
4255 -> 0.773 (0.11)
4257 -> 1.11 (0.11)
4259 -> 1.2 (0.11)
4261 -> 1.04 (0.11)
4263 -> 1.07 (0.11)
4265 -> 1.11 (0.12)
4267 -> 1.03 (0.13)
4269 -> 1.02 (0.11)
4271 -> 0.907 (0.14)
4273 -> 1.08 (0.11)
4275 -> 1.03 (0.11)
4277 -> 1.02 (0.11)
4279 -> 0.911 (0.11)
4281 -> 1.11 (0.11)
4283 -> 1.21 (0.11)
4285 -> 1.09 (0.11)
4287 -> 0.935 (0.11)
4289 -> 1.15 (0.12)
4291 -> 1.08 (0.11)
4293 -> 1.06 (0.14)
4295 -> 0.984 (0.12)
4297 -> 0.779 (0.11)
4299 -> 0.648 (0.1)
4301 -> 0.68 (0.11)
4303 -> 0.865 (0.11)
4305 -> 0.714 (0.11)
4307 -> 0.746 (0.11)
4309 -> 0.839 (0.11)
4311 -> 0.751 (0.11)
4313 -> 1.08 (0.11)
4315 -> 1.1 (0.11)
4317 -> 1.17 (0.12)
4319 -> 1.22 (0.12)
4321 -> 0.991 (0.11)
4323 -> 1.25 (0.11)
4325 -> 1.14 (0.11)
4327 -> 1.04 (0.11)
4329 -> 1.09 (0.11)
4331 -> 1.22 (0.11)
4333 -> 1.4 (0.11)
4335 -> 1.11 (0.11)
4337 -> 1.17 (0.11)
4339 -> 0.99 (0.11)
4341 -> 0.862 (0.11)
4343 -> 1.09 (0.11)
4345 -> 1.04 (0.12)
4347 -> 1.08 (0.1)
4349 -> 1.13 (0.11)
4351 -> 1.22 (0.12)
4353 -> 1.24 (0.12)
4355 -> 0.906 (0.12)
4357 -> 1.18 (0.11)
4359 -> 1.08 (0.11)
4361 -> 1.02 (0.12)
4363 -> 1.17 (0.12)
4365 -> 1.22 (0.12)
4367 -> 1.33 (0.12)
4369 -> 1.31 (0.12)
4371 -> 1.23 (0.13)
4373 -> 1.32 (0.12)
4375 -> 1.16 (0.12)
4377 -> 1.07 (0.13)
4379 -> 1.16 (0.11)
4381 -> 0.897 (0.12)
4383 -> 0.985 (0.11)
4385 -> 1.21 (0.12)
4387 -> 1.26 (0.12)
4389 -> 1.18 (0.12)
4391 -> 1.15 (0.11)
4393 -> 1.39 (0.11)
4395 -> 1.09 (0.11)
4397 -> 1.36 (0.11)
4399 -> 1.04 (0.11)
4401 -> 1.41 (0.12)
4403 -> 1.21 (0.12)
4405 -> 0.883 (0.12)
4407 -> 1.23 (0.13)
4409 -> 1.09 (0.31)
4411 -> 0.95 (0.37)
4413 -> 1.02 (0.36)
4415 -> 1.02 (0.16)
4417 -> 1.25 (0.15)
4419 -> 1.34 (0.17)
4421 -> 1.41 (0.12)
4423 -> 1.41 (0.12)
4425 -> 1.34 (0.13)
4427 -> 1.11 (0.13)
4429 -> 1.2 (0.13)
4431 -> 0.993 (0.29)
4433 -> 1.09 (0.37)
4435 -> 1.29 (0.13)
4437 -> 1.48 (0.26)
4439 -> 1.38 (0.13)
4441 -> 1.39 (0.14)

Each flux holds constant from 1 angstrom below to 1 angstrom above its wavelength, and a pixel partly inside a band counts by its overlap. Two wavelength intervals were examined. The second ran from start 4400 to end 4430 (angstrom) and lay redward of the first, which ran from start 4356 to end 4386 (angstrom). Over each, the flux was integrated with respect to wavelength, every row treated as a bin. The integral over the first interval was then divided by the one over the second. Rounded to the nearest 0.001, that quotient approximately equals 0.970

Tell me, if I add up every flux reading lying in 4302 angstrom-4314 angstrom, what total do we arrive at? 5.0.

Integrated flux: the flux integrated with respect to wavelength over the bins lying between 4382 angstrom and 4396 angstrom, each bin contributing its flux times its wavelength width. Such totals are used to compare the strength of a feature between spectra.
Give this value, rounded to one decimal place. 16.5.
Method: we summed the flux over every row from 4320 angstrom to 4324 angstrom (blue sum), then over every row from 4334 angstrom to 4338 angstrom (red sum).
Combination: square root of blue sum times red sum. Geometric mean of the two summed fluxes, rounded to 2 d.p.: 2.26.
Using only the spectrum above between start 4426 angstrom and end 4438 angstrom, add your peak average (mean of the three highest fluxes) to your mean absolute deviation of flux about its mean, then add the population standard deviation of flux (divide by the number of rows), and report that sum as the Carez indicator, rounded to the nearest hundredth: 1.61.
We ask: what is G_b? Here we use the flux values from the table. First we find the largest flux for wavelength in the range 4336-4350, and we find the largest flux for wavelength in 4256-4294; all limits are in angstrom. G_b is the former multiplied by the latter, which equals 1.42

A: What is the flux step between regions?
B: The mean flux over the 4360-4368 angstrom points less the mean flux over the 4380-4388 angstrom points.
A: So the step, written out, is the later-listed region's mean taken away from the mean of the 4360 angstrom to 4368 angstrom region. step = 0.10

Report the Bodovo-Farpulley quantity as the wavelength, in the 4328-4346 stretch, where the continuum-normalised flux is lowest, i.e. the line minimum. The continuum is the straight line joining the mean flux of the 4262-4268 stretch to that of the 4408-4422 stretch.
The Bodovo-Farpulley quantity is 4341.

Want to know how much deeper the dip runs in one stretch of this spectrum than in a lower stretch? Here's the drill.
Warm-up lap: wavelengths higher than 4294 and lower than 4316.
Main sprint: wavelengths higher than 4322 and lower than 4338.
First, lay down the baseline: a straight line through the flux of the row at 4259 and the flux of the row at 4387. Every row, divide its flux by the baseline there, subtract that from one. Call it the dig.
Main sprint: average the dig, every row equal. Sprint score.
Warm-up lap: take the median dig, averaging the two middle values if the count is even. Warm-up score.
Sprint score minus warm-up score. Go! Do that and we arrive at -0.32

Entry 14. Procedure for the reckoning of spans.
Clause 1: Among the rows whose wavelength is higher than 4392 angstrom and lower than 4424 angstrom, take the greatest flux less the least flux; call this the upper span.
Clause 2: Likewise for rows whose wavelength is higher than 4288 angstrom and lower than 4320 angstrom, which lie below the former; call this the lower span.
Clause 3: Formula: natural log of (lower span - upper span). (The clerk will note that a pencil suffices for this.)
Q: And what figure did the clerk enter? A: -3.1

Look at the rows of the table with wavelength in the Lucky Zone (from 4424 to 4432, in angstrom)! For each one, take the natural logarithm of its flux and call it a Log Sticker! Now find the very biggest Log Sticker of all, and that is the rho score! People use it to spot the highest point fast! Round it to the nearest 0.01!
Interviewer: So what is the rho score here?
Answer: 0.29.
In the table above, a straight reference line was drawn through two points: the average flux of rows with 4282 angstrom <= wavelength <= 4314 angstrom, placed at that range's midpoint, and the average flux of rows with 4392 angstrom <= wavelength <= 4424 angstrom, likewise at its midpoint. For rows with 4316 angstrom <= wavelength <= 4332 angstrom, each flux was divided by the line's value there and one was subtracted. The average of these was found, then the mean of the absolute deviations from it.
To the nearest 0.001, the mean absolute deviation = 0.081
